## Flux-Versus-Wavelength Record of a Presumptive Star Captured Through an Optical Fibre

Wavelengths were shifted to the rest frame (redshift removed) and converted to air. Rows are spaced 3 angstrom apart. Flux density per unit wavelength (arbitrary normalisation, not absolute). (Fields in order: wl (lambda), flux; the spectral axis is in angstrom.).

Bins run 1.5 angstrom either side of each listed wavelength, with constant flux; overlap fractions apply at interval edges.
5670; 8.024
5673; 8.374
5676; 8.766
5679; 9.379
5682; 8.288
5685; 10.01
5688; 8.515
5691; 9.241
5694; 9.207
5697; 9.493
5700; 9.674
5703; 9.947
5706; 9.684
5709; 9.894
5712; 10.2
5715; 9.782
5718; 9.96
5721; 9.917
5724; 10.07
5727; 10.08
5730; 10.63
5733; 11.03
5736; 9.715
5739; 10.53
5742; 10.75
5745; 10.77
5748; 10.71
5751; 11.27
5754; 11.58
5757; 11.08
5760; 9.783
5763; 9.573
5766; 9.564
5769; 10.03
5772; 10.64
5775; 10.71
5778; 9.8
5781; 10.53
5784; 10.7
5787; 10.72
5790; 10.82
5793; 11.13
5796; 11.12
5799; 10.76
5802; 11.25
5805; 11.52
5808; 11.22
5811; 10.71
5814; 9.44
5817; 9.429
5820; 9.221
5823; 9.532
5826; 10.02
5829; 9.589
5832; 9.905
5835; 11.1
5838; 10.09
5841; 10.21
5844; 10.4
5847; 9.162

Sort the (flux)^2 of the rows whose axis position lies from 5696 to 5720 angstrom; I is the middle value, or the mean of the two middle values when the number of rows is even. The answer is 97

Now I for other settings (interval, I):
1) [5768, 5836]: 114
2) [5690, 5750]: 99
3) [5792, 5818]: 124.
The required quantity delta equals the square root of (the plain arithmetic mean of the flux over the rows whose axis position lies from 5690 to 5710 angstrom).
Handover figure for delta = 3.10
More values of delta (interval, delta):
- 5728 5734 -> 3.29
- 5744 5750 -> 3.28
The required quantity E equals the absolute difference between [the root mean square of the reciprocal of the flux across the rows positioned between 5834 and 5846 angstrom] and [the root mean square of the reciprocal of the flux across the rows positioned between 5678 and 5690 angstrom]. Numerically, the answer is 0.016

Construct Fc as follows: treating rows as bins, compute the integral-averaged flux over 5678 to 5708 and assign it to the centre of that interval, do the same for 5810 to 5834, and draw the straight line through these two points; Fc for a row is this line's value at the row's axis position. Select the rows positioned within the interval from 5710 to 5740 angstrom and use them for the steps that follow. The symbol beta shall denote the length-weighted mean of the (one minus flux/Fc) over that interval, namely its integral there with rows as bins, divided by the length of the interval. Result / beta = -0.077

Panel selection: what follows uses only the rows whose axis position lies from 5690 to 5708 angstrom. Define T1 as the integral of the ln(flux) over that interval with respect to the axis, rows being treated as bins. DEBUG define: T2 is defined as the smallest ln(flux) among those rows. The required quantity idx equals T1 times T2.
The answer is 90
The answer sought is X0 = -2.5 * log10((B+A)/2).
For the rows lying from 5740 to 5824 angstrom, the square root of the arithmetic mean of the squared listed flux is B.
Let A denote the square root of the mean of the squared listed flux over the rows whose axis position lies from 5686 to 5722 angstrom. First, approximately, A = 9.6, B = 10.5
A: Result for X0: -2.509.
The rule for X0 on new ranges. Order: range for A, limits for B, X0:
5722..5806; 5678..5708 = -2.499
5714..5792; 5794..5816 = -2.569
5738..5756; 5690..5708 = -2.526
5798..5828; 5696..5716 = -2.508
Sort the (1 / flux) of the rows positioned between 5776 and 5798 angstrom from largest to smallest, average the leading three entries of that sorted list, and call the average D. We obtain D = 0.097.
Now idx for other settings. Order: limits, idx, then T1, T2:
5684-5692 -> 38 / 18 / 2.14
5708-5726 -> 94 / 41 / 2.28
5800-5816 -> 85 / 38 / 2.24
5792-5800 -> 46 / 19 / 2.38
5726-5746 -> 107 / 47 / 2.27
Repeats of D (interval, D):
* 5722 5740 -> 0.100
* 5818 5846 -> 0.106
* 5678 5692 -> 0.115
